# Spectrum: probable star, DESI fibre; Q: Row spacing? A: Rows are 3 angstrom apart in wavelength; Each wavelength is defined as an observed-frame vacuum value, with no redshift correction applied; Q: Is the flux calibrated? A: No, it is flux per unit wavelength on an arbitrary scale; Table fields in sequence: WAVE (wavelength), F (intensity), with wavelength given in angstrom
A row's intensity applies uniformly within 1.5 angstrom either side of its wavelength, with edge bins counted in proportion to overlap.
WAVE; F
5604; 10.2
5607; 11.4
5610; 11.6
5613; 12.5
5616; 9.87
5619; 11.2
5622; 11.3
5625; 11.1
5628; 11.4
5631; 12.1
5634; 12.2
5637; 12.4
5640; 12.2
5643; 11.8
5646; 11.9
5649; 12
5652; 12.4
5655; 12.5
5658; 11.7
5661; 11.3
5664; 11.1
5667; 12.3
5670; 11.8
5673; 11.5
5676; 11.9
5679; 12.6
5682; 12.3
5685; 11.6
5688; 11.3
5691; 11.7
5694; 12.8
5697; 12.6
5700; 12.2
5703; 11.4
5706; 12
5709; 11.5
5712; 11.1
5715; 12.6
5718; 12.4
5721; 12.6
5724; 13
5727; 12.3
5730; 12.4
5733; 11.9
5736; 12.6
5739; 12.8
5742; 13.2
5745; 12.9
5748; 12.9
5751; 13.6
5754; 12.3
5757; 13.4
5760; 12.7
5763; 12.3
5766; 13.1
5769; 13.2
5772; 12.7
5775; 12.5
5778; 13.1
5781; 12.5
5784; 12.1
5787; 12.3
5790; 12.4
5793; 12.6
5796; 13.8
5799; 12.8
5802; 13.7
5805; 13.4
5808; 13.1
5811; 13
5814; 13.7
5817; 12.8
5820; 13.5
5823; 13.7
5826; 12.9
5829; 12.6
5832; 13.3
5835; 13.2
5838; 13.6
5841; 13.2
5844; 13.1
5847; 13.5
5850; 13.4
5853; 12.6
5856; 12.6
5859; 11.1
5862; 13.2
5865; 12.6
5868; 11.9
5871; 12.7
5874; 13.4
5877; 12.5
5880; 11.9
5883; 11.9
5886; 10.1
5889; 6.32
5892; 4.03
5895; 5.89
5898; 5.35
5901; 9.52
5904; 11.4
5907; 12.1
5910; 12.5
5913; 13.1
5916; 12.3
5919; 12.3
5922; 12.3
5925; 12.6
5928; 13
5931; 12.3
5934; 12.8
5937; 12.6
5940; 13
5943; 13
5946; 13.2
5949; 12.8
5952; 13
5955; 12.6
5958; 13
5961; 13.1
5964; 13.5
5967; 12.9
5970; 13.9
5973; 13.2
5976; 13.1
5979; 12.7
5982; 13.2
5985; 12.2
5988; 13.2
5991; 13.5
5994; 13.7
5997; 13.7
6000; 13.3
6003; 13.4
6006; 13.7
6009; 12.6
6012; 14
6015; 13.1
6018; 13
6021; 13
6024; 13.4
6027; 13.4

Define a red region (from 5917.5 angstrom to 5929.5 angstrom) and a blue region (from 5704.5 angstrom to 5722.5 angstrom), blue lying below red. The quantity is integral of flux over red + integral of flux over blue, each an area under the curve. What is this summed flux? 367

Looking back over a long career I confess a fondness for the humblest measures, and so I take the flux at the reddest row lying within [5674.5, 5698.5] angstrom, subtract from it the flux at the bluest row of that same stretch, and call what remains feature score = 0.70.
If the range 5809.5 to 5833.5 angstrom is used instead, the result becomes 0.30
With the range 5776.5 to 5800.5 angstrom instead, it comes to -0.30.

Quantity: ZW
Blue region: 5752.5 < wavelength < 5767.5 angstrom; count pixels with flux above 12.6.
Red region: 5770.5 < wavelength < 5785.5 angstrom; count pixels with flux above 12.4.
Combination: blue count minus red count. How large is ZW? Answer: -1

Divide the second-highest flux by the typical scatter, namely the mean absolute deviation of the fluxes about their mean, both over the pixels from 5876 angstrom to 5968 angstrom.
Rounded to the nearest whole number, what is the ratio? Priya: 7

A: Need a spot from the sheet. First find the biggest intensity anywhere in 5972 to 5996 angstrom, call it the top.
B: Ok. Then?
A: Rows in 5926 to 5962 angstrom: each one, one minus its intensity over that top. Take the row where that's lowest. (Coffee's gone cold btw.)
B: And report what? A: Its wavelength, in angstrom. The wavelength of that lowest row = 5946 angstrom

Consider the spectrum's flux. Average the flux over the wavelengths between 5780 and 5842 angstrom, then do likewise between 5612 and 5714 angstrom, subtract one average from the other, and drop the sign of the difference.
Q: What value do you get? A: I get 1.2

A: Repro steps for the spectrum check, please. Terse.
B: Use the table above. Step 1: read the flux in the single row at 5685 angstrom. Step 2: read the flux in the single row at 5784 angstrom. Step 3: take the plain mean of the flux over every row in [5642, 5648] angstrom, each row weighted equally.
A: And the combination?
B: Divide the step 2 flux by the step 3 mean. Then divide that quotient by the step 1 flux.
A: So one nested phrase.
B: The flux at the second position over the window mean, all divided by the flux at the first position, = 0.088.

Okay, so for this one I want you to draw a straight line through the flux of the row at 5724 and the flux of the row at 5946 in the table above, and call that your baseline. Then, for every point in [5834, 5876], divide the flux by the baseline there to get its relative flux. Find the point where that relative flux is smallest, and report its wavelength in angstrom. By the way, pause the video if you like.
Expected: 5859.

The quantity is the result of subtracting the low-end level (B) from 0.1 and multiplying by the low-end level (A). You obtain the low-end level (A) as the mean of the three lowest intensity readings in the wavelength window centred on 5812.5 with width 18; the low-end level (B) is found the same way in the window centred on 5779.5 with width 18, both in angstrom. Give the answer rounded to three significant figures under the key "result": -158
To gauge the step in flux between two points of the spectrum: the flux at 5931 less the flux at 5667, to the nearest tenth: 0.0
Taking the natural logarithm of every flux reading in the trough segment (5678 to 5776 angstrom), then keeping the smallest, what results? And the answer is 2.41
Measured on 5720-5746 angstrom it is 2.48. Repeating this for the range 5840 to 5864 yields 2.41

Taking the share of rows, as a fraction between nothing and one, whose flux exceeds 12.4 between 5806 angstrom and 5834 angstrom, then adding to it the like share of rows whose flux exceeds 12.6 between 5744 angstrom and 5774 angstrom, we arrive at 1.80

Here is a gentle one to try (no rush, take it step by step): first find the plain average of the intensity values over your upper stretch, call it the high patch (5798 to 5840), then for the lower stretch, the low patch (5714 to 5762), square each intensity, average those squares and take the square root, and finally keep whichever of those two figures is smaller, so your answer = 12.7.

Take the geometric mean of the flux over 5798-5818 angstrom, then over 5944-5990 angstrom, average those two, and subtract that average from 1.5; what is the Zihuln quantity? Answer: -11.6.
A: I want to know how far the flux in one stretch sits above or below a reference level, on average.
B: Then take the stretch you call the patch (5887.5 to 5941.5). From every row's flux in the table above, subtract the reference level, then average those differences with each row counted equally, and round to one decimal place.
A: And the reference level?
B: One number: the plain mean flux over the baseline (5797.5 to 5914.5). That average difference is -1.2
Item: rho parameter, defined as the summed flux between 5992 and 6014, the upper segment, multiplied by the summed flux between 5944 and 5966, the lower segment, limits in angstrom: 8609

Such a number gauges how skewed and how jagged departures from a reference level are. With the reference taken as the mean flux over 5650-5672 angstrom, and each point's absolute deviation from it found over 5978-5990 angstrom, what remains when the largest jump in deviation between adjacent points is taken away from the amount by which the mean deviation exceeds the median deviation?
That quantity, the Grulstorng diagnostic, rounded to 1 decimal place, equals -1.1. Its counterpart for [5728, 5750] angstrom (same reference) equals -0.8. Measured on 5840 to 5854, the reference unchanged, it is -0.8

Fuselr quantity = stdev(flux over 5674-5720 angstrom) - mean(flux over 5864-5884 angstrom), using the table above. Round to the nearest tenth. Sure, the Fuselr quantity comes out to -11.9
